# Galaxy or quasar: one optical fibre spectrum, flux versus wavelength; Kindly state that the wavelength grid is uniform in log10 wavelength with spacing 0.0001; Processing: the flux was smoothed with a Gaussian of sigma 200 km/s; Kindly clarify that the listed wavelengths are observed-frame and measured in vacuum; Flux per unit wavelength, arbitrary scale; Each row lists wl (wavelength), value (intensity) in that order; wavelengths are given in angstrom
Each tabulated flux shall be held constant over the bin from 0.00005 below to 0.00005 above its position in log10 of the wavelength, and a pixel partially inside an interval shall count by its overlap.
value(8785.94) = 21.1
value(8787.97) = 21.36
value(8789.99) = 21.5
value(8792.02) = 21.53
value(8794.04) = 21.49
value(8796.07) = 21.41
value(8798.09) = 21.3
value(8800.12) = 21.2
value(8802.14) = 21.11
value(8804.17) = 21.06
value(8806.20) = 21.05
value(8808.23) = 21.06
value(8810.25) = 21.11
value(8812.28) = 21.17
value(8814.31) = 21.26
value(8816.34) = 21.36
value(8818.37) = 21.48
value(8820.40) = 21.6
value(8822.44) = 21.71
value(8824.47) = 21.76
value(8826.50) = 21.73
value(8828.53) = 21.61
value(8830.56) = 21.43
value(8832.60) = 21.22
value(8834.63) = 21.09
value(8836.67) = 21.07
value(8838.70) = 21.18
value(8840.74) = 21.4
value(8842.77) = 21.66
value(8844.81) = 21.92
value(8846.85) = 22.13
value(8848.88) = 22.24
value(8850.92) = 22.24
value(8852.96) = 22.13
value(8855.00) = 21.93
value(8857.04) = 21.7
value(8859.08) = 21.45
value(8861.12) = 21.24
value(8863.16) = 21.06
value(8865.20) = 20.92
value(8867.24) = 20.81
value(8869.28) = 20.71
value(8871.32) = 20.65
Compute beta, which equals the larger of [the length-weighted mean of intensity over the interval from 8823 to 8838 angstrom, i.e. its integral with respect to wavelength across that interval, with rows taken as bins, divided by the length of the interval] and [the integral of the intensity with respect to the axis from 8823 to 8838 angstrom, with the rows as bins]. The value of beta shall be 321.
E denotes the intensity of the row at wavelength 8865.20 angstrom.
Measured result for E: 20.92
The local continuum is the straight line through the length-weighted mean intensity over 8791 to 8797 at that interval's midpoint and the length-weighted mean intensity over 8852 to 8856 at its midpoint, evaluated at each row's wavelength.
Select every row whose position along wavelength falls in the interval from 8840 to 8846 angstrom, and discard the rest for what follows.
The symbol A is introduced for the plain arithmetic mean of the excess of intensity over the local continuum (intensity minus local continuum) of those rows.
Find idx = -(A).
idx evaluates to 0.3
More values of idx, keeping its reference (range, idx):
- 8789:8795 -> -0.1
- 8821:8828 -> 0.0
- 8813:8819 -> 0.3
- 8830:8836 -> 0.6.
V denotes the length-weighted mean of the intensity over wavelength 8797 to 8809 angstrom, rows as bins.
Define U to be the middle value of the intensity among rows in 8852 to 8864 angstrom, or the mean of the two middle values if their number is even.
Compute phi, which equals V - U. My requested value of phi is -0.44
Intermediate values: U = 21.6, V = 21.1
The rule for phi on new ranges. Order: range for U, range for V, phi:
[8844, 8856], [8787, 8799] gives -0.69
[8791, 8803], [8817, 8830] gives 0.28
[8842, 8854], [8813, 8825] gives -0.63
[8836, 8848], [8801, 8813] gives -0.43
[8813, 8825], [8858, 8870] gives -0.49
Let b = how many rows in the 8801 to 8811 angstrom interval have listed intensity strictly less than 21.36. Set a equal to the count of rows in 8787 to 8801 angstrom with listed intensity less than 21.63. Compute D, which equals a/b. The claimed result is 1.4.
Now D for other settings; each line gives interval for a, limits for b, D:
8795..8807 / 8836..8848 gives 3.0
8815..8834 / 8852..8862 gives 6.0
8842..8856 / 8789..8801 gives 0.0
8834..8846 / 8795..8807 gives 0.8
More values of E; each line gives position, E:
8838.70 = 21.18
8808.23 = 21.06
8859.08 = 21.45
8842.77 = 21.66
